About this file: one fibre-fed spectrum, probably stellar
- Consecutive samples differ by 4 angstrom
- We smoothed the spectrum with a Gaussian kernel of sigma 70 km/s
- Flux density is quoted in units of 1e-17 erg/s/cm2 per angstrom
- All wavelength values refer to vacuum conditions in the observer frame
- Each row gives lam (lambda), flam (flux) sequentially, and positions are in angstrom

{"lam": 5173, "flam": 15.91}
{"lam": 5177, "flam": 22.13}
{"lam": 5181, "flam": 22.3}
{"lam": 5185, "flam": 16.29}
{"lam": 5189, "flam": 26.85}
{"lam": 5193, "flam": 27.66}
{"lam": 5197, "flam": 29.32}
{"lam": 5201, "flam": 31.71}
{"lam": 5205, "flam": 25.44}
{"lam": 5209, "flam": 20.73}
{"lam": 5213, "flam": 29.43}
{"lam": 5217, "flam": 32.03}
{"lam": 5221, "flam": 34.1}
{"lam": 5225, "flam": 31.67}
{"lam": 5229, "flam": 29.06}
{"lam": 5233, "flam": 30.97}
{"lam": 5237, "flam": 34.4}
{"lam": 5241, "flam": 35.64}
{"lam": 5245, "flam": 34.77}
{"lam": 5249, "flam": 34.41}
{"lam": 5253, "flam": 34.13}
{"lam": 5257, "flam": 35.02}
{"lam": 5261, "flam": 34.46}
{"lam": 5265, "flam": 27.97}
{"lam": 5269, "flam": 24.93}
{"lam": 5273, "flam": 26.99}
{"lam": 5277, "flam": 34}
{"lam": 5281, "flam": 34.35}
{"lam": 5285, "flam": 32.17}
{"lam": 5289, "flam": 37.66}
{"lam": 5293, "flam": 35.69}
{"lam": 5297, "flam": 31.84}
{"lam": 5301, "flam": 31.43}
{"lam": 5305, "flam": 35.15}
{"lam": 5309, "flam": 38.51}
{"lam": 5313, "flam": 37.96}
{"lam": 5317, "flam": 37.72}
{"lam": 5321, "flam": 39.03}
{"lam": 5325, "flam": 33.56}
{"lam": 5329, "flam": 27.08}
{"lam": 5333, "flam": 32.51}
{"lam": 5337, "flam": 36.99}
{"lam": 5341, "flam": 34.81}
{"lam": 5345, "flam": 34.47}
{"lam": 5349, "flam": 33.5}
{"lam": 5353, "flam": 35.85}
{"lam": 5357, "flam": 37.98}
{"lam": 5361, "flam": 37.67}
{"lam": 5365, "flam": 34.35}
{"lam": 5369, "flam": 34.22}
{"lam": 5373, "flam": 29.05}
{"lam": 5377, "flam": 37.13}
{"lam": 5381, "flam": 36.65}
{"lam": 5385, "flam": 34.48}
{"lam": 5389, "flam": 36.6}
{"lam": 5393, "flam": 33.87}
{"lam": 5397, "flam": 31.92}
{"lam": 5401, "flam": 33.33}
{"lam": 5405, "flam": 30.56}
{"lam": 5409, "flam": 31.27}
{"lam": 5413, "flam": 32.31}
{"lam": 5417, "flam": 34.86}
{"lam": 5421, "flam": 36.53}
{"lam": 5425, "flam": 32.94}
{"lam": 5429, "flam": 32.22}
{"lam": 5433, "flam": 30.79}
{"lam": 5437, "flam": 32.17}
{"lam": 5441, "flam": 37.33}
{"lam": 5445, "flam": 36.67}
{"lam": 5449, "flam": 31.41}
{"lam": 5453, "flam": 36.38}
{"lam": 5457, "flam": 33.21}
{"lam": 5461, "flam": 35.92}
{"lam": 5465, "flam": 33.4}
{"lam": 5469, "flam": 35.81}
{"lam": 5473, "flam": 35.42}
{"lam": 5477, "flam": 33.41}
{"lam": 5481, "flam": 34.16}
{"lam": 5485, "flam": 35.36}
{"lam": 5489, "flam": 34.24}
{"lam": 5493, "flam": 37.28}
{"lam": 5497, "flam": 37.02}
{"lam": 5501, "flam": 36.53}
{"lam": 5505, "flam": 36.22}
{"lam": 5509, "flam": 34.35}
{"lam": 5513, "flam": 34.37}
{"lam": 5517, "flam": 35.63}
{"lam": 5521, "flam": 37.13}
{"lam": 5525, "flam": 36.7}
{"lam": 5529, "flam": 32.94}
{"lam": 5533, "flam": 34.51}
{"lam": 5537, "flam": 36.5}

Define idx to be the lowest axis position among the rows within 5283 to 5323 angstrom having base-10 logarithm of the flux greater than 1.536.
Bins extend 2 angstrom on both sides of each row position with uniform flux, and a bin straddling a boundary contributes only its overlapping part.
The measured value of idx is 5289 angstrom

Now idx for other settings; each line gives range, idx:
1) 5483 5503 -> 5485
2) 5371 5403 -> 5377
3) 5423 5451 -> 5441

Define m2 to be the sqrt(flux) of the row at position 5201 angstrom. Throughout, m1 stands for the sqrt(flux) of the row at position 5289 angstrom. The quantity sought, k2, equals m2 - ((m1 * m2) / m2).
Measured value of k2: -0.5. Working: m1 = 6.14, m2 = 5.63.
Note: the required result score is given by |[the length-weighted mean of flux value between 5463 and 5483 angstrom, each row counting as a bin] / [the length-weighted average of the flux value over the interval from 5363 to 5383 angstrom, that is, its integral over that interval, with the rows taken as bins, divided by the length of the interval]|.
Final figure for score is 1.00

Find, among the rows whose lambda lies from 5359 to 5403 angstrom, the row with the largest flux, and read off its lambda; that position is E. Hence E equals 5361 angstrom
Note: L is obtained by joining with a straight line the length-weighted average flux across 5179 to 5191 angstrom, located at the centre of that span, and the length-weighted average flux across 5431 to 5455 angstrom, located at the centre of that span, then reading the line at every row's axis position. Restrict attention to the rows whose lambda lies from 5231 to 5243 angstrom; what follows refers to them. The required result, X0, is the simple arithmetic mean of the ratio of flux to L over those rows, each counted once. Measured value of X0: 1.39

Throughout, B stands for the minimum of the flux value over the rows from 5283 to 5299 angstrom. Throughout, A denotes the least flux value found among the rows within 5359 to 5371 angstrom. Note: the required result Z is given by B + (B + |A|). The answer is 98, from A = 34.22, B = 31.84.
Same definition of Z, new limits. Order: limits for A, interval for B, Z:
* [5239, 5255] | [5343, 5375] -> 92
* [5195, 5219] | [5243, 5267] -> 77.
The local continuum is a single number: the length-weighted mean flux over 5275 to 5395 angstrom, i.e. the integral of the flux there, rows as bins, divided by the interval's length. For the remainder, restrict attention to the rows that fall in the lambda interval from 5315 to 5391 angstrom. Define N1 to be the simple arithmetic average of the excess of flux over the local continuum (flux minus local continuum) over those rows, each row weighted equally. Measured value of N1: 0.1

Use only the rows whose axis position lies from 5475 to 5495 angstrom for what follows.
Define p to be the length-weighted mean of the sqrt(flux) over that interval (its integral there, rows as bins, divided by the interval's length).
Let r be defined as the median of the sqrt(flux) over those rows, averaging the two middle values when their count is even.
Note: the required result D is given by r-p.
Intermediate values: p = 5.91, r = 5.85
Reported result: -0.05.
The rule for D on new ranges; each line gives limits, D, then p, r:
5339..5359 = -0.04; 5.94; 5.90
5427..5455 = -0.14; 5.81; 5.68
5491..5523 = 0.03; 6.00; 6.03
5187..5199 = -0.03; 5.29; 5.26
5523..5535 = -0.02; 5.89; 5.87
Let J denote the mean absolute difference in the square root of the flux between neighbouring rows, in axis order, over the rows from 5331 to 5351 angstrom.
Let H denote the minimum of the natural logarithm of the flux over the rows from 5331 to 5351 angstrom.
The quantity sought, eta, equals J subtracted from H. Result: 3.31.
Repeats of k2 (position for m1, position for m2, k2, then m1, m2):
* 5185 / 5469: 1.9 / 4.04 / 5.98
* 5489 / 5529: -0.1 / 5.85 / 5.74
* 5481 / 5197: -0.4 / 5.84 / 5.41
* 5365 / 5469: 0.1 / 5.86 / 5.98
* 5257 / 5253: -0.1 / 5.92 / 5.84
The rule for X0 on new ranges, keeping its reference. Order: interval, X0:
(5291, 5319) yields 1.29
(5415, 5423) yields 1.08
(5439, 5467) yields 1.01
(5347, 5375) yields 1.15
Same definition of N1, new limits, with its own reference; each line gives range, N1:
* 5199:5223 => -6.0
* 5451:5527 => 0.5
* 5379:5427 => -1.1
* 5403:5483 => -1.0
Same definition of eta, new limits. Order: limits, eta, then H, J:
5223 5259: 3.24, 3.37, 0.13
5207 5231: 2.68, 3.03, 0.35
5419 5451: 3.20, 3.43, 0.22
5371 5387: 3.06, 3.37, 0.31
